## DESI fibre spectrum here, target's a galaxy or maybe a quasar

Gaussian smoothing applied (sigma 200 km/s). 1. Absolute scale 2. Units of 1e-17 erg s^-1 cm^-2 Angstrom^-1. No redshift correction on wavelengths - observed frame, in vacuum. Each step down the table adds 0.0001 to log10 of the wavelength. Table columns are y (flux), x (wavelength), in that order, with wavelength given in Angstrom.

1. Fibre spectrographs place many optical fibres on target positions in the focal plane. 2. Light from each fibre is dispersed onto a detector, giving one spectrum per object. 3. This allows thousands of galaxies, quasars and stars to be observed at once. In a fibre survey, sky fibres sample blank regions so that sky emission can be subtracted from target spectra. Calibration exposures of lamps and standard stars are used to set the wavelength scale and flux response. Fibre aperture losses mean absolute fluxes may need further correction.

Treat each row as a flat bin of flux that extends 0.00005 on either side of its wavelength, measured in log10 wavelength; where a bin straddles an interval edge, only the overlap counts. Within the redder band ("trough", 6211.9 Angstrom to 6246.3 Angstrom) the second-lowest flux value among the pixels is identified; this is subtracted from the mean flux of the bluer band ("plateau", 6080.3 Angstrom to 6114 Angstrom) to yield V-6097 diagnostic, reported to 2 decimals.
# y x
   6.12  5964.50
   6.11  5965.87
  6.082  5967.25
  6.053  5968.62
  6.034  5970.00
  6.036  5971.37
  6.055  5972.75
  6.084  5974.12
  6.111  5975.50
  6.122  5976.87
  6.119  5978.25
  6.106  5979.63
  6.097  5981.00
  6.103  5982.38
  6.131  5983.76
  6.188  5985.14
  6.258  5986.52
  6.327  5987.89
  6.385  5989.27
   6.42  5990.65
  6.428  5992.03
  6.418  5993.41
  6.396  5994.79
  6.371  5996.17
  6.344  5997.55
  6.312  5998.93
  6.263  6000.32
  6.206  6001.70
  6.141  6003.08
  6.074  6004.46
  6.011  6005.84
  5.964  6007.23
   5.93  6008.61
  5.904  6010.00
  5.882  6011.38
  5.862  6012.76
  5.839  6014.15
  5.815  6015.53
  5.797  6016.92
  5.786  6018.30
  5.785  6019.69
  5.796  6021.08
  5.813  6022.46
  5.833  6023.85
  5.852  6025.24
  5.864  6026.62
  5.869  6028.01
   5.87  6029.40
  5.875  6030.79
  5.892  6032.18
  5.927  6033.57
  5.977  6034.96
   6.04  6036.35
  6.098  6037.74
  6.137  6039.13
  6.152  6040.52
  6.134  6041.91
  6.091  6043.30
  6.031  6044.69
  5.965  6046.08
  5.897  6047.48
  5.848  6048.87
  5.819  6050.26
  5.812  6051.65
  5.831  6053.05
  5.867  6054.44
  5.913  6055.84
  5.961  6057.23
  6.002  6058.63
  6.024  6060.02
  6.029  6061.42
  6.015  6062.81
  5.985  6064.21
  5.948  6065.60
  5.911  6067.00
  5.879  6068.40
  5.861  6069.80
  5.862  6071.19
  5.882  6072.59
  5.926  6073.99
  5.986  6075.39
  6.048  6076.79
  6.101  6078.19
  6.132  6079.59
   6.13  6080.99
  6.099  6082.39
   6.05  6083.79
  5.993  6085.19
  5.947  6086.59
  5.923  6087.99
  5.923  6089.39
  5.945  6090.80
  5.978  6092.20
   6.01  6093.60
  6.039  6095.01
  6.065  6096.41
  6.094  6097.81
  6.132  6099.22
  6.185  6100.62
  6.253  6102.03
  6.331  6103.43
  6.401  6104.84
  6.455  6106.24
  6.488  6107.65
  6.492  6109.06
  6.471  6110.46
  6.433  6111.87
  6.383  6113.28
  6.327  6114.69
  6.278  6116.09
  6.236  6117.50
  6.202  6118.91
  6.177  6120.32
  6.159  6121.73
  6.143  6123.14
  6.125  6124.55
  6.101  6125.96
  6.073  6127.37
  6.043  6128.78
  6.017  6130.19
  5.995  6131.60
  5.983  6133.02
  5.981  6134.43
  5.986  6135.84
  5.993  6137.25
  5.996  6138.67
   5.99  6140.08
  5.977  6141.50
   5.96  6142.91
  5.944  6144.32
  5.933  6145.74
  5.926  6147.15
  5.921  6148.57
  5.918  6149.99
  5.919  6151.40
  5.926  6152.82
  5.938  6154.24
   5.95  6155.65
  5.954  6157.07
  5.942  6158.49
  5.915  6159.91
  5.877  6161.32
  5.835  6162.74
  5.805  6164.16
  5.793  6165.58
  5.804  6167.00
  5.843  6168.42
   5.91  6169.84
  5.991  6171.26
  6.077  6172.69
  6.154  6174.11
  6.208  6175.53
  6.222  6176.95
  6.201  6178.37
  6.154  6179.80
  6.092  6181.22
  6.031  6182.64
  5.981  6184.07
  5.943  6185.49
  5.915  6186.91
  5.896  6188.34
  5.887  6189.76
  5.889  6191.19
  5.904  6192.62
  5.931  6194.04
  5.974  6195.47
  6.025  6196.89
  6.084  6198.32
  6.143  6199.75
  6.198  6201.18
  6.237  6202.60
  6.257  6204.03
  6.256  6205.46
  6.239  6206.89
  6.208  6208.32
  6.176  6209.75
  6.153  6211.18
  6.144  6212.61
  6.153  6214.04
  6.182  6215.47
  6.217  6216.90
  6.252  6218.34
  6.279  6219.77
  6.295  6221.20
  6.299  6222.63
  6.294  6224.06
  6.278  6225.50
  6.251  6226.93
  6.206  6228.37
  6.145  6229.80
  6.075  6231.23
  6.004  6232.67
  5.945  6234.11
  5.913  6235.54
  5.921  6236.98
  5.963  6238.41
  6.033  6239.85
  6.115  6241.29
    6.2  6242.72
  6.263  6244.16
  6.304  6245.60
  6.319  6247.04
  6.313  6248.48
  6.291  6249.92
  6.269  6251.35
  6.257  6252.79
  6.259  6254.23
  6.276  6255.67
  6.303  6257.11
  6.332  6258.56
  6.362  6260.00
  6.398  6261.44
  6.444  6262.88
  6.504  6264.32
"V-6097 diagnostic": 0.25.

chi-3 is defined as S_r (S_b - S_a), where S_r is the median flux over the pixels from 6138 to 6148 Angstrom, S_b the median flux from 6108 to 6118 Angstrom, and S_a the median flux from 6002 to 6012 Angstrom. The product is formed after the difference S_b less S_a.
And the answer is 2.5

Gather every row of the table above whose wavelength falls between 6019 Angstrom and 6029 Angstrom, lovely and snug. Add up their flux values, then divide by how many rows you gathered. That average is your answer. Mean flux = 5.83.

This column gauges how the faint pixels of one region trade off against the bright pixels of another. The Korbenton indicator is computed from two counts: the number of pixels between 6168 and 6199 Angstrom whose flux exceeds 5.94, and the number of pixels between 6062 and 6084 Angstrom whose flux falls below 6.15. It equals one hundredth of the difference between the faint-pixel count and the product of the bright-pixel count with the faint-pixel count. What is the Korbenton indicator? -2.1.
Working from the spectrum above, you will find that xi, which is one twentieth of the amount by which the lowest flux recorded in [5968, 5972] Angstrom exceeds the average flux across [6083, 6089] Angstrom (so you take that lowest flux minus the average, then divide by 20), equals 0.003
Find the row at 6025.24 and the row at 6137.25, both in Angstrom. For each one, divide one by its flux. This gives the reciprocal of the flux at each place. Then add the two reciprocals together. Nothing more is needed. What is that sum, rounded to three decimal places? 0.338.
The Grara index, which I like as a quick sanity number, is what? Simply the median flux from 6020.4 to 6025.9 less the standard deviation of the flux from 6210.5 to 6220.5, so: 5.77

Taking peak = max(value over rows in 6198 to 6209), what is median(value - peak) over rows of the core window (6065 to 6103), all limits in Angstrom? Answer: -0.26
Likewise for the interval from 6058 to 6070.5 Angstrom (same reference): -0.27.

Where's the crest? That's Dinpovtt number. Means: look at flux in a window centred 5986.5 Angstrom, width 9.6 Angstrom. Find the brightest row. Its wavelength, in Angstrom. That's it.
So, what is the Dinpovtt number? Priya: 5990.65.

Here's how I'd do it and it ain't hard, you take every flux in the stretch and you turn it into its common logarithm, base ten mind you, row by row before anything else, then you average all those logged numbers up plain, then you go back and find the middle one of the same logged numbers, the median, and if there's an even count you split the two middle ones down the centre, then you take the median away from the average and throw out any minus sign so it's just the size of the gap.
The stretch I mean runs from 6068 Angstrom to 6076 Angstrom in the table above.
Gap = 0.0014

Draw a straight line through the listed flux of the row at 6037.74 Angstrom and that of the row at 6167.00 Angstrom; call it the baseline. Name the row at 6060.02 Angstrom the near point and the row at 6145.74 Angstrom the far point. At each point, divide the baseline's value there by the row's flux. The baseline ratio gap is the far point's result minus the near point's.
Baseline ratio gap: -0.017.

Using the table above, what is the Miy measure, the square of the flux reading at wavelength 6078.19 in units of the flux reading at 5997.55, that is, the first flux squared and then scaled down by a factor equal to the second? 5.9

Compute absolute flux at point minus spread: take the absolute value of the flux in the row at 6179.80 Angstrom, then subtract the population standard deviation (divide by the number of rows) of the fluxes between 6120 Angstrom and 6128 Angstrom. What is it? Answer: 6.12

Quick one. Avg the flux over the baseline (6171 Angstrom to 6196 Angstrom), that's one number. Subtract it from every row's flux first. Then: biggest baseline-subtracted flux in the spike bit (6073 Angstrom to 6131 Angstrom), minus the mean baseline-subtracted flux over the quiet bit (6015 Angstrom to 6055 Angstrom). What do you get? 0.58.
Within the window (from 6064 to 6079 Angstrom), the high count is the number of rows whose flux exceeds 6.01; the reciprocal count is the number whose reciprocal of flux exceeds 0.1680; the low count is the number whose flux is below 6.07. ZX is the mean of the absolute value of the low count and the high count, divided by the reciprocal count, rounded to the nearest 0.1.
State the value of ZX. 0.9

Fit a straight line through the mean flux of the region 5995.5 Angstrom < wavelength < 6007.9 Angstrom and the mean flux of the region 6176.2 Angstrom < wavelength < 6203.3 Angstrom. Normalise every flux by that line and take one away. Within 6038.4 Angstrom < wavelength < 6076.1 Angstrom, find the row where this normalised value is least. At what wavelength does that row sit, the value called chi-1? 6051.65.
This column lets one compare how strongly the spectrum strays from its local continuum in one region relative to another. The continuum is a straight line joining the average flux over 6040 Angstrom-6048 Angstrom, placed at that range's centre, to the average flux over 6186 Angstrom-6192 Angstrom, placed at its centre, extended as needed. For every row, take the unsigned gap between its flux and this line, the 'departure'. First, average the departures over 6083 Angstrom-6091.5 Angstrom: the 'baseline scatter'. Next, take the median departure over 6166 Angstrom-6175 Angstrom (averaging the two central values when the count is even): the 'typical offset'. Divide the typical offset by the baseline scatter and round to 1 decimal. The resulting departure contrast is 1.8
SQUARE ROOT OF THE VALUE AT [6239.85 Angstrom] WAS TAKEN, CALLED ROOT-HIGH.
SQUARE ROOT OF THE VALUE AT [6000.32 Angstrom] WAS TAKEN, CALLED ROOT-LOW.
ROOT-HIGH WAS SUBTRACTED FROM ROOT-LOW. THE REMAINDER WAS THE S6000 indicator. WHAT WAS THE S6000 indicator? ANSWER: 0.046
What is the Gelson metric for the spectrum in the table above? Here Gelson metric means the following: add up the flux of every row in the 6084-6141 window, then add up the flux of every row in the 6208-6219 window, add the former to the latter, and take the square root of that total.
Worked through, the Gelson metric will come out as 17.2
